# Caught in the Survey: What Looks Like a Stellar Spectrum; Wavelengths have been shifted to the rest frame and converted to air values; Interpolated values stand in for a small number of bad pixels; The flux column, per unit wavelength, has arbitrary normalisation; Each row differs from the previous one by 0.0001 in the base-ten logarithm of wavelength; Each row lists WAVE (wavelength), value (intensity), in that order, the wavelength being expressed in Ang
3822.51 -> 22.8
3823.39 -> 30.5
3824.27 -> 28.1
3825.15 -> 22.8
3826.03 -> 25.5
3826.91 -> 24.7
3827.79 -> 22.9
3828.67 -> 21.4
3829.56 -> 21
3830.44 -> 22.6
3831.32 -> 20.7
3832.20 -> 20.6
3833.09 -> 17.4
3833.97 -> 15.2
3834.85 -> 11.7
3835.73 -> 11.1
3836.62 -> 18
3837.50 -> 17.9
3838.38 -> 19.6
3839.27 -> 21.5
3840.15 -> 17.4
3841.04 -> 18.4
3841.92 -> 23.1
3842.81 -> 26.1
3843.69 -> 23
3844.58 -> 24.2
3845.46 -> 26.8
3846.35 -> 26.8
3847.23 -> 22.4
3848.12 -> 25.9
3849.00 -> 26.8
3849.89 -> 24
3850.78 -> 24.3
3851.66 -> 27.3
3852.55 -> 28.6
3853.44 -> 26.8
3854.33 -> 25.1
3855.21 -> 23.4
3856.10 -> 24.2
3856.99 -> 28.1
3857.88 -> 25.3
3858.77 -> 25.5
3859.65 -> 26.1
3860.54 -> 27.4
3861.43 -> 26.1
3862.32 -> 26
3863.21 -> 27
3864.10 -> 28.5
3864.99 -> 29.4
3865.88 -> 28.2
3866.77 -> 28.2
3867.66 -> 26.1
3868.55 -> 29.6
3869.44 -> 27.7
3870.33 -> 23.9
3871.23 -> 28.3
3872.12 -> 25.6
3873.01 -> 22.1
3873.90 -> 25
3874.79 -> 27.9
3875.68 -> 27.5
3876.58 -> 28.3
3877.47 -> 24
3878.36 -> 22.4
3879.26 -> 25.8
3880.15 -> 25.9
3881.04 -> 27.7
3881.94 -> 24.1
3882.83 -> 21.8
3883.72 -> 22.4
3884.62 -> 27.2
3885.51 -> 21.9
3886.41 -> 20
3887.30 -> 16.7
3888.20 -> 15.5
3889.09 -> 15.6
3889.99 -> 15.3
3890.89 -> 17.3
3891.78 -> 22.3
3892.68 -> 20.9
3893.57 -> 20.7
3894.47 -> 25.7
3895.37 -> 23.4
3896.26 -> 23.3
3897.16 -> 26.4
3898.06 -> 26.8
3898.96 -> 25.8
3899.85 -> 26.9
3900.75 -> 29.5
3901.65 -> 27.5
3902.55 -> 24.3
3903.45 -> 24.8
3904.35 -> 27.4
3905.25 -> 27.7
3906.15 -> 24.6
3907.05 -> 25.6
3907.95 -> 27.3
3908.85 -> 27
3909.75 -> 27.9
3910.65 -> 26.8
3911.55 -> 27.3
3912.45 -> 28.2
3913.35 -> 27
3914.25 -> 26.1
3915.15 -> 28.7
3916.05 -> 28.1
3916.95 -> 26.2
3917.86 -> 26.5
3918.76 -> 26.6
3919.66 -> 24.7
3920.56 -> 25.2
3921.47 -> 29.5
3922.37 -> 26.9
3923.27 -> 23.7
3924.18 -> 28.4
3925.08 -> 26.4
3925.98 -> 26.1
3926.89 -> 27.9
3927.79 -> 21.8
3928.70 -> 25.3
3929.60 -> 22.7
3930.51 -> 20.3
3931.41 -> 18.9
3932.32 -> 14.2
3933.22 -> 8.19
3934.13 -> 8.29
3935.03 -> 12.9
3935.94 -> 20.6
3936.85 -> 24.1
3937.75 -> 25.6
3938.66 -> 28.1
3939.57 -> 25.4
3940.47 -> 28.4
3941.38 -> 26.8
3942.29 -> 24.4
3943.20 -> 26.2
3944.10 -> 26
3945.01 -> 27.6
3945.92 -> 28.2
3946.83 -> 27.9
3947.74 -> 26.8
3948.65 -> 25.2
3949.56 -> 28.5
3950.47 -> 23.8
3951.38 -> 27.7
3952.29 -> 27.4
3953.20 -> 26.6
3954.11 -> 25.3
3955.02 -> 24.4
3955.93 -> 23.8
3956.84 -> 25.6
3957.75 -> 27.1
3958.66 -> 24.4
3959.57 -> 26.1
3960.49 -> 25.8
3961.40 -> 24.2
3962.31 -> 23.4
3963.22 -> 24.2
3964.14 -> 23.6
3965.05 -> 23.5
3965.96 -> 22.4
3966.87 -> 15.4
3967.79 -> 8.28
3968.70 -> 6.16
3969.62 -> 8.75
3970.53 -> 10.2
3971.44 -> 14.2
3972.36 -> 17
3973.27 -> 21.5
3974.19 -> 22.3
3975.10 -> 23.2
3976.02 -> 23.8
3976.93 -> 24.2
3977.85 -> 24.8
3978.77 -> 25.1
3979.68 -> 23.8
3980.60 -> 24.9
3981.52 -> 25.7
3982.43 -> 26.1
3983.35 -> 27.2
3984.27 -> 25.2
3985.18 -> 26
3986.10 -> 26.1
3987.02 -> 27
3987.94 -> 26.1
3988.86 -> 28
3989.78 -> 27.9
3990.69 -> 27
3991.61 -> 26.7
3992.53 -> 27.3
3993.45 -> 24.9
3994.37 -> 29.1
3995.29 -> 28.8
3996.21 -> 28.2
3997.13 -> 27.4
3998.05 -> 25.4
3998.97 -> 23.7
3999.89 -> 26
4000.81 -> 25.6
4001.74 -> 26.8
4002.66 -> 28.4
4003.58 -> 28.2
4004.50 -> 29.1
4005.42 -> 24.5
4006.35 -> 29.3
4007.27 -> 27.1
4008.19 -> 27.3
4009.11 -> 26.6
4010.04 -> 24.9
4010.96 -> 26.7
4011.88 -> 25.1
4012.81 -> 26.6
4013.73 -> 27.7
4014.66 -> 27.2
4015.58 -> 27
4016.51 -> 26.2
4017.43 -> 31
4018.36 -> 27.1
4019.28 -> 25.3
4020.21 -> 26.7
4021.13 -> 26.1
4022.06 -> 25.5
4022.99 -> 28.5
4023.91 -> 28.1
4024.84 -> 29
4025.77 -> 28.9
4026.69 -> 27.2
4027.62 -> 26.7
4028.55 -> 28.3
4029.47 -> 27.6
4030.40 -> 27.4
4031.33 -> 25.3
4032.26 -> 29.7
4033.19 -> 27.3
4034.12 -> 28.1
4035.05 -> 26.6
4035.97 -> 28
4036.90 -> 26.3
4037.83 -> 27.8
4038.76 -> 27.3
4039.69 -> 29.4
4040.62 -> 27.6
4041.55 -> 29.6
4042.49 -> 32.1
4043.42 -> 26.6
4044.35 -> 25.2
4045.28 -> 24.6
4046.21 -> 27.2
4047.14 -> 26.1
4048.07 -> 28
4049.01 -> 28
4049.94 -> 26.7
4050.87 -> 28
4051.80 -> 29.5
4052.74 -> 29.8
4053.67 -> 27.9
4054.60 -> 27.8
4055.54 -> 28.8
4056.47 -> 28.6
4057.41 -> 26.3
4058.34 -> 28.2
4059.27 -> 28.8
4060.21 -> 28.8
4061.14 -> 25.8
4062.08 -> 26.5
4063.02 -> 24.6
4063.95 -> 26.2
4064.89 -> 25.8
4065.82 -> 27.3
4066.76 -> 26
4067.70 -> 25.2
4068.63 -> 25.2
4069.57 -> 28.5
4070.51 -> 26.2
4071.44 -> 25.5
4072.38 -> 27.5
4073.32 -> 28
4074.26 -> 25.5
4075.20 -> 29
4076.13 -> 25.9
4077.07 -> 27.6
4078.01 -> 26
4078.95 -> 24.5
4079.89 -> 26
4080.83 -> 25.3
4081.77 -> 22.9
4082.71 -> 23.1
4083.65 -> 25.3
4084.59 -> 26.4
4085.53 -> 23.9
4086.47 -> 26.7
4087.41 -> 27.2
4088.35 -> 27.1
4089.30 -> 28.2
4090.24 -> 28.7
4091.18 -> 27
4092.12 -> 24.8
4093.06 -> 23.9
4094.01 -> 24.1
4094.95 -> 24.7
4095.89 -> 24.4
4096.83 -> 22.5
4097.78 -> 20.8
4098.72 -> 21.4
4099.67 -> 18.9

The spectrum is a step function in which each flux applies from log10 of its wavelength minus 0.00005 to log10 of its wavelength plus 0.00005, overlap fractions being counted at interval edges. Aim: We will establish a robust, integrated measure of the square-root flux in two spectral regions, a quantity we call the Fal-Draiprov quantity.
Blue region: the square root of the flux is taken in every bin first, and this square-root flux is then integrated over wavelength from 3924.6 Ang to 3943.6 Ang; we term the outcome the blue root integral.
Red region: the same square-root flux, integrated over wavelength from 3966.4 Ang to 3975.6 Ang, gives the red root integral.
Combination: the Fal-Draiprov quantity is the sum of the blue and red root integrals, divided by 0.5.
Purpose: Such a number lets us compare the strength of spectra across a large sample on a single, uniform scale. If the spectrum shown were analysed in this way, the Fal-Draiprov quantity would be 245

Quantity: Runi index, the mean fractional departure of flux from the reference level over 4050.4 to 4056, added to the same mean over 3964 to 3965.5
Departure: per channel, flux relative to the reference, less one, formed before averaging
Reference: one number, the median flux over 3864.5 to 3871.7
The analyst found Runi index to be -0.15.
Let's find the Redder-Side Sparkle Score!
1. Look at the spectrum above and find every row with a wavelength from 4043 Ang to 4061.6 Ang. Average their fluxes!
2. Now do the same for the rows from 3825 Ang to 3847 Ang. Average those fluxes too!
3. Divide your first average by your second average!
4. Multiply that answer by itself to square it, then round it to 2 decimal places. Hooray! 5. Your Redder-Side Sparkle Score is 1.75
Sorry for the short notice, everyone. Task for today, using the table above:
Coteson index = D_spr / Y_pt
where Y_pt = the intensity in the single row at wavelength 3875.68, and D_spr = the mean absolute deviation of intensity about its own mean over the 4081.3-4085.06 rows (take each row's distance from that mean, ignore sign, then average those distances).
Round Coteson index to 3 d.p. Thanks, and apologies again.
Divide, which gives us 0.052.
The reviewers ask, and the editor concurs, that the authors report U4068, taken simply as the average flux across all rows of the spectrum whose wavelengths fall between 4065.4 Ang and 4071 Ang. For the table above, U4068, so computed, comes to 26.4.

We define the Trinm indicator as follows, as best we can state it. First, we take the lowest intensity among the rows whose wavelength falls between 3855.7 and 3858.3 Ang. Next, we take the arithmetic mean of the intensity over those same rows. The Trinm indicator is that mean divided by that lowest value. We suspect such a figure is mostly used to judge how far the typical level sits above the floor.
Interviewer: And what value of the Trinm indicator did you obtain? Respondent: 1.07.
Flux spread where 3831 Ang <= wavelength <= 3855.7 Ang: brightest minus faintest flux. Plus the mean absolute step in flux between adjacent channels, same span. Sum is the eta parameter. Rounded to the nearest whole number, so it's 20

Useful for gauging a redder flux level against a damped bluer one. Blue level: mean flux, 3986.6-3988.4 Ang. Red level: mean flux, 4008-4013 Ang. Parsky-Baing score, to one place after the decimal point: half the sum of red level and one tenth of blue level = 14.4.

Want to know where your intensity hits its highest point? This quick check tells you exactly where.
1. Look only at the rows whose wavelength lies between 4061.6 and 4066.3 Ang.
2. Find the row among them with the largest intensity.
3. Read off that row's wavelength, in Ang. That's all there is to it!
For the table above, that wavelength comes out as 4065.82 Ang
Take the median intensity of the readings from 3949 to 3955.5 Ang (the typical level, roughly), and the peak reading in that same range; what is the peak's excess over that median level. 1.9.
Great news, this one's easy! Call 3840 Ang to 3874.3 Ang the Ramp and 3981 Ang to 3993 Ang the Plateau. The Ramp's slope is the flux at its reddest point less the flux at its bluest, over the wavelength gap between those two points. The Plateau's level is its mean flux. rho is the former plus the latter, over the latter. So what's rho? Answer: 1.01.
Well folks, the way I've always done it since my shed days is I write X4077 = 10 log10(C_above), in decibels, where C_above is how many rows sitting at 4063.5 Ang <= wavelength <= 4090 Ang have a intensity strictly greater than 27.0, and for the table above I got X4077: 9.5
